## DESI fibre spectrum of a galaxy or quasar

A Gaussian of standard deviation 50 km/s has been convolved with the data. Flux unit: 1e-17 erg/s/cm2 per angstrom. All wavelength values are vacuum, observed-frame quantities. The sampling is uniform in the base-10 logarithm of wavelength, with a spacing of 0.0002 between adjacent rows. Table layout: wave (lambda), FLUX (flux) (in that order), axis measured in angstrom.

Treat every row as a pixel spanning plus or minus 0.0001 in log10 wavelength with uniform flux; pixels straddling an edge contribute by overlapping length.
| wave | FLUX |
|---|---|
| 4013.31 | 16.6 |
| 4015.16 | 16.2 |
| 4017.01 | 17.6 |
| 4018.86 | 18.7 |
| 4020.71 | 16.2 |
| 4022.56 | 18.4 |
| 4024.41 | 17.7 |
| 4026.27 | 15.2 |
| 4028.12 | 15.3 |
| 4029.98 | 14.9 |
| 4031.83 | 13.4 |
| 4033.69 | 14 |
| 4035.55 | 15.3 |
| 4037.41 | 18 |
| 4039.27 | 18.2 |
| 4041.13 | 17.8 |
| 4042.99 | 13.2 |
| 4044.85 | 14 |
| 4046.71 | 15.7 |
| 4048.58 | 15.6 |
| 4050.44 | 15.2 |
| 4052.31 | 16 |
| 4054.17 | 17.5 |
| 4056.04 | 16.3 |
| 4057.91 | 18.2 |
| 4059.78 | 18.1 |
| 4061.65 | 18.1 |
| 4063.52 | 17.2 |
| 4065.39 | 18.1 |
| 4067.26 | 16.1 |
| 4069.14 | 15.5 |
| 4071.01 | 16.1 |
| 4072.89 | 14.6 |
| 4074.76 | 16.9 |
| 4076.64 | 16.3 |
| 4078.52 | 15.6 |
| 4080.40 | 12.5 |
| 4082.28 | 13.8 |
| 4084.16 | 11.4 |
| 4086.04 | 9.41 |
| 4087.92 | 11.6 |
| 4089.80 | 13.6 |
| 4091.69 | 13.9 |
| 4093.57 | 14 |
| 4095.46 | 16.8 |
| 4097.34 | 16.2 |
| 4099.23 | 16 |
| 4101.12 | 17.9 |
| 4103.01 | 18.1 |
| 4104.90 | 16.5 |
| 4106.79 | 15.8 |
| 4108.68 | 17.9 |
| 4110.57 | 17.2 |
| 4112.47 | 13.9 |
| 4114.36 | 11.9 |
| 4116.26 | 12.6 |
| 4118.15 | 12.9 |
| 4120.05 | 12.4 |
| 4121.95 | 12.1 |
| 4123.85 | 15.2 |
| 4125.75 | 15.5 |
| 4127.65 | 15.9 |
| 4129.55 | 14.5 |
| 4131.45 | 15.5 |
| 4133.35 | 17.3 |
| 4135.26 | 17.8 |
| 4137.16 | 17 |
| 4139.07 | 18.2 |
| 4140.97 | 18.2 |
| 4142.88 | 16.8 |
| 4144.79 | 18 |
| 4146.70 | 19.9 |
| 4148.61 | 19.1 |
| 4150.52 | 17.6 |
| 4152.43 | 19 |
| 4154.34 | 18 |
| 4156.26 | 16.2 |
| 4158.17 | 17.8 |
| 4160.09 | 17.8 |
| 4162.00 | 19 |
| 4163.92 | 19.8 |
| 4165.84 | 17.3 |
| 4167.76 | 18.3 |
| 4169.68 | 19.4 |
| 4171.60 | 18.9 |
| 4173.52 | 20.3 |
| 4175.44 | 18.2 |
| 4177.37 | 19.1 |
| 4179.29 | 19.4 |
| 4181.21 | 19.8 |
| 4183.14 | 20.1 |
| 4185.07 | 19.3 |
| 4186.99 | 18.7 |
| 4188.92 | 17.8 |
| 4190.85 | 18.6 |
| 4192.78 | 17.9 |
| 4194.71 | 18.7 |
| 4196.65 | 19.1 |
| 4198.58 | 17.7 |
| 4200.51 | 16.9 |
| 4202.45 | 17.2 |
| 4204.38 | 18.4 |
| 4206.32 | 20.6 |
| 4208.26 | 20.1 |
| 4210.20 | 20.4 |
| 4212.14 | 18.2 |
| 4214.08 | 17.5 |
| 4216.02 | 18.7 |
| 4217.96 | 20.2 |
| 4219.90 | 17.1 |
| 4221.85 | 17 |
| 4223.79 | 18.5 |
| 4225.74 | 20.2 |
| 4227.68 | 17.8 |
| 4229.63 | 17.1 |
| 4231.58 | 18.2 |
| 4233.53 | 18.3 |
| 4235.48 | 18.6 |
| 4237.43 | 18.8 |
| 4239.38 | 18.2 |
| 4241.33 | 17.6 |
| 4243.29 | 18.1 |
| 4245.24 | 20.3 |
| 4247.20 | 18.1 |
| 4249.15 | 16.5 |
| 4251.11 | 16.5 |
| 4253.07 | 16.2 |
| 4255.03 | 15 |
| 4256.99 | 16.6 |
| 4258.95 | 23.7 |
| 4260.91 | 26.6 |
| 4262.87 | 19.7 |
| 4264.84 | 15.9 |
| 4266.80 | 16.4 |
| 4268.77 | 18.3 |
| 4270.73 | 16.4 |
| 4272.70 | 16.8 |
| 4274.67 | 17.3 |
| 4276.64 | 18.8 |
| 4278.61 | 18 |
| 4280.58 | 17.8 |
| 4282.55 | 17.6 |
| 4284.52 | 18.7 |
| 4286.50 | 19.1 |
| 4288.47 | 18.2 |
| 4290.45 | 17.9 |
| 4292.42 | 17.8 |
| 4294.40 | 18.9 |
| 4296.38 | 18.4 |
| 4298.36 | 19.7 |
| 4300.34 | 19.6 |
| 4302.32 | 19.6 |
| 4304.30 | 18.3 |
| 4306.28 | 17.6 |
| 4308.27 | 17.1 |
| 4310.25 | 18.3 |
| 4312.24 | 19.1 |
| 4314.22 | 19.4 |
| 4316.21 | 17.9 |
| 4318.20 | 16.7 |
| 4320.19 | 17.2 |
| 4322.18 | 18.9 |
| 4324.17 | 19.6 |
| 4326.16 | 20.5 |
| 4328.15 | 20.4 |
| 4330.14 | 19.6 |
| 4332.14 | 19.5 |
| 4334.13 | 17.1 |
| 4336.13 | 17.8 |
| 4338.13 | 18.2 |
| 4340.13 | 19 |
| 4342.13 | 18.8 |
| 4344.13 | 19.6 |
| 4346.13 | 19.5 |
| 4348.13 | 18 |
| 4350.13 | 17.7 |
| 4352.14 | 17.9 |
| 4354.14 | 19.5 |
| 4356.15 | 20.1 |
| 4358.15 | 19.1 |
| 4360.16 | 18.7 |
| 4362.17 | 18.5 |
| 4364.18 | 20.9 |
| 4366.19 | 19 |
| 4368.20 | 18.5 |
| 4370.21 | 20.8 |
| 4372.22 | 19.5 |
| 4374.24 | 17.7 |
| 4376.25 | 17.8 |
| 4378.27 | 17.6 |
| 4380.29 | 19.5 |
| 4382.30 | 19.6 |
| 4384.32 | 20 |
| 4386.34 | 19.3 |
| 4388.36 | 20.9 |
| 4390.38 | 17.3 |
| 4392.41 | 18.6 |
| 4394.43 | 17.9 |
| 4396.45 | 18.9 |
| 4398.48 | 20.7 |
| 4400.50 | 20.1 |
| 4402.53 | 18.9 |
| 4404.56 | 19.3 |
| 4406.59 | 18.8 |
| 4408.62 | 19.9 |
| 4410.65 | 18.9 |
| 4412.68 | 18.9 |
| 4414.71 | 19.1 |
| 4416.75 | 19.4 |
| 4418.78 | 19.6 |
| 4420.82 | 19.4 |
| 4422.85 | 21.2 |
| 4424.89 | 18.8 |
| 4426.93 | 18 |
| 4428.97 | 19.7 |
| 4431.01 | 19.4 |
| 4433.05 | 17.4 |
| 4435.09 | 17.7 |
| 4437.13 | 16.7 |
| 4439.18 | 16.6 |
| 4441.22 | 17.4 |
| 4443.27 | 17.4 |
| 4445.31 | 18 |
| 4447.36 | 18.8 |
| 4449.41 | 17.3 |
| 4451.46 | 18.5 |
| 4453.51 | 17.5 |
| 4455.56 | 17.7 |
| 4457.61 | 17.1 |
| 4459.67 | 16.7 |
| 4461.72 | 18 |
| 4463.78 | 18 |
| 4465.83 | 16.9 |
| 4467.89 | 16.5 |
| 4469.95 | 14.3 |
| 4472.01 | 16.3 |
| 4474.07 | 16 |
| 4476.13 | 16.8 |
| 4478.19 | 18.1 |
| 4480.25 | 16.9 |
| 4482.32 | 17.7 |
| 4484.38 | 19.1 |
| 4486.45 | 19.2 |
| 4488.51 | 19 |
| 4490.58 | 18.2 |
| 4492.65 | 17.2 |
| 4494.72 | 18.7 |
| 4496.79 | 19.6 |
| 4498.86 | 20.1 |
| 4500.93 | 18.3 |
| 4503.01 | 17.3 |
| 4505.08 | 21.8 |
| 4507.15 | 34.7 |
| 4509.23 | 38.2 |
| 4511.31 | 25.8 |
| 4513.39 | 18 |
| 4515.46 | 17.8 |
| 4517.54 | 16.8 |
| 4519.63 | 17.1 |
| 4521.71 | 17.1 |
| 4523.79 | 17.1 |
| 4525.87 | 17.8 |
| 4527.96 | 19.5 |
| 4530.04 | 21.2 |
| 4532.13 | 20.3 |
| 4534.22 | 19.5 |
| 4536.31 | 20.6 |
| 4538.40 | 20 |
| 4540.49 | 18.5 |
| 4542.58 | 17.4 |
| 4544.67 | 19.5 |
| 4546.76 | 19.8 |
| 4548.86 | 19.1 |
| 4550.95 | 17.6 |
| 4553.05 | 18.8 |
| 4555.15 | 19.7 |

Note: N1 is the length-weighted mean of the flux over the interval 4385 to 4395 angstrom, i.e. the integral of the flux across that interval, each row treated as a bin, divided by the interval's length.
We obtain 18.9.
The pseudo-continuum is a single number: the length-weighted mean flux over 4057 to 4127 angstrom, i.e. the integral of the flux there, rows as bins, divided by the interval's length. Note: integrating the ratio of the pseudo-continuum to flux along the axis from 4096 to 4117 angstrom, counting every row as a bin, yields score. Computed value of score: 20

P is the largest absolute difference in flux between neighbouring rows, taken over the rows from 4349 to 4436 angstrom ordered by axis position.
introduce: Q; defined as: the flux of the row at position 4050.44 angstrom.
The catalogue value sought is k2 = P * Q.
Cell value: 55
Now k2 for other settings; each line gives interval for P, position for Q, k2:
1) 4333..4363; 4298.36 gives 32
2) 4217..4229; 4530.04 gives 66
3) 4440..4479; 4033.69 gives 31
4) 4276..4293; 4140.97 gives 20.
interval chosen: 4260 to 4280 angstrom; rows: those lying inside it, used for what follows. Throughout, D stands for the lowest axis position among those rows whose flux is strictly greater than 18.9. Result 4260.91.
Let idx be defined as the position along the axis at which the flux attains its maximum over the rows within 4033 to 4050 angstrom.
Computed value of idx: 4039.27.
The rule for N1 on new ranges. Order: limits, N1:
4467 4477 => 16.0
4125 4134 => 15.7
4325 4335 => 19.5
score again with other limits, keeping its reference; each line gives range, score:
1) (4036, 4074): 35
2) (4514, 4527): 11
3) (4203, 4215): 10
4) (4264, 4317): 44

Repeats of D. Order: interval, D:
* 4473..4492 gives 4484.38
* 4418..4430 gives 4418.78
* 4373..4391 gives 4380.29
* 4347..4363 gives 4354.14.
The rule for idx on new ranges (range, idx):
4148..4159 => 4148.61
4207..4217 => 4210.20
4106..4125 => 4108.68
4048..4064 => 4057.91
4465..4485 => 4484.38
